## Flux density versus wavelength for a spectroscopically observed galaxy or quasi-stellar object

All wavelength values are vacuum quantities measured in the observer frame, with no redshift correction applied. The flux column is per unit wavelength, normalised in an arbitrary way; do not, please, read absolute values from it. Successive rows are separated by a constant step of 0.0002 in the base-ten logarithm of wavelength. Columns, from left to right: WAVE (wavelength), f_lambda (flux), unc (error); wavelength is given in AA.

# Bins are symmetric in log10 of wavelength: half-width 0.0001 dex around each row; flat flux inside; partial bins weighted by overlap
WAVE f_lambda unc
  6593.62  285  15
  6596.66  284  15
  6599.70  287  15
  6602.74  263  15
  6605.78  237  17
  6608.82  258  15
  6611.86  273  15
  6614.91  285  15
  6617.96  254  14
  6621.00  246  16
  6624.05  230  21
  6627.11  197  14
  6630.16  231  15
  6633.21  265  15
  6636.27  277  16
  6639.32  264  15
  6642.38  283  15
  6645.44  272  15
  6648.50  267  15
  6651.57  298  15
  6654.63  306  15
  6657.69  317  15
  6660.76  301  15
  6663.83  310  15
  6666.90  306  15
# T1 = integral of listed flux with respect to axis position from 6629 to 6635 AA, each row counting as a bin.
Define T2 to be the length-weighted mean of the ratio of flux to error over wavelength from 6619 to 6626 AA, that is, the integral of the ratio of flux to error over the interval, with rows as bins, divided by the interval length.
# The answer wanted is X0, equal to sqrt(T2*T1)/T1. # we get 0.095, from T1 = 1502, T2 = 14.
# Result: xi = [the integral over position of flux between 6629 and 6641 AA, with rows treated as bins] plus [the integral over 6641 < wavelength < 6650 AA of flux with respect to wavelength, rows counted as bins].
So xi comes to 5591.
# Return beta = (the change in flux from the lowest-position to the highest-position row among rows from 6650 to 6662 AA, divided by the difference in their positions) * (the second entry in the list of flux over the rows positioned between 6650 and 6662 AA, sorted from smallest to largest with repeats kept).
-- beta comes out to 98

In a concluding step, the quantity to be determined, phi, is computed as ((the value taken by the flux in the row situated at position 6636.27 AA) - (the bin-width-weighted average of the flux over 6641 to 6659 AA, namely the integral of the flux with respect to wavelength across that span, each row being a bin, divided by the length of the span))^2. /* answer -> 176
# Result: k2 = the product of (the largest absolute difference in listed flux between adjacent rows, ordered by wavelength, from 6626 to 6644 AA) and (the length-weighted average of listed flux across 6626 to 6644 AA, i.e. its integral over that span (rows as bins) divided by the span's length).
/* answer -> 8647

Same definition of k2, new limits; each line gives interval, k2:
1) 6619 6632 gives 7755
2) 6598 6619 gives 8237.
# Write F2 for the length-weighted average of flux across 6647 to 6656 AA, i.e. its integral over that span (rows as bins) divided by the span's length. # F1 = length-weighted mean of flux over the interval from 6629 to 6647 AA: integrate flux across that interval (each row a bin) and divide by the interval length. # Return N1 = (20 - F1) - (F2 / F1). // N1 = -247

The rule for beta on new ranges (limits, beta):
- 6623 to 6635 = 879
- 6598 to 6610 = -820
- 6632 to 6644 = 520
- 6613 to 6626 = -1480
